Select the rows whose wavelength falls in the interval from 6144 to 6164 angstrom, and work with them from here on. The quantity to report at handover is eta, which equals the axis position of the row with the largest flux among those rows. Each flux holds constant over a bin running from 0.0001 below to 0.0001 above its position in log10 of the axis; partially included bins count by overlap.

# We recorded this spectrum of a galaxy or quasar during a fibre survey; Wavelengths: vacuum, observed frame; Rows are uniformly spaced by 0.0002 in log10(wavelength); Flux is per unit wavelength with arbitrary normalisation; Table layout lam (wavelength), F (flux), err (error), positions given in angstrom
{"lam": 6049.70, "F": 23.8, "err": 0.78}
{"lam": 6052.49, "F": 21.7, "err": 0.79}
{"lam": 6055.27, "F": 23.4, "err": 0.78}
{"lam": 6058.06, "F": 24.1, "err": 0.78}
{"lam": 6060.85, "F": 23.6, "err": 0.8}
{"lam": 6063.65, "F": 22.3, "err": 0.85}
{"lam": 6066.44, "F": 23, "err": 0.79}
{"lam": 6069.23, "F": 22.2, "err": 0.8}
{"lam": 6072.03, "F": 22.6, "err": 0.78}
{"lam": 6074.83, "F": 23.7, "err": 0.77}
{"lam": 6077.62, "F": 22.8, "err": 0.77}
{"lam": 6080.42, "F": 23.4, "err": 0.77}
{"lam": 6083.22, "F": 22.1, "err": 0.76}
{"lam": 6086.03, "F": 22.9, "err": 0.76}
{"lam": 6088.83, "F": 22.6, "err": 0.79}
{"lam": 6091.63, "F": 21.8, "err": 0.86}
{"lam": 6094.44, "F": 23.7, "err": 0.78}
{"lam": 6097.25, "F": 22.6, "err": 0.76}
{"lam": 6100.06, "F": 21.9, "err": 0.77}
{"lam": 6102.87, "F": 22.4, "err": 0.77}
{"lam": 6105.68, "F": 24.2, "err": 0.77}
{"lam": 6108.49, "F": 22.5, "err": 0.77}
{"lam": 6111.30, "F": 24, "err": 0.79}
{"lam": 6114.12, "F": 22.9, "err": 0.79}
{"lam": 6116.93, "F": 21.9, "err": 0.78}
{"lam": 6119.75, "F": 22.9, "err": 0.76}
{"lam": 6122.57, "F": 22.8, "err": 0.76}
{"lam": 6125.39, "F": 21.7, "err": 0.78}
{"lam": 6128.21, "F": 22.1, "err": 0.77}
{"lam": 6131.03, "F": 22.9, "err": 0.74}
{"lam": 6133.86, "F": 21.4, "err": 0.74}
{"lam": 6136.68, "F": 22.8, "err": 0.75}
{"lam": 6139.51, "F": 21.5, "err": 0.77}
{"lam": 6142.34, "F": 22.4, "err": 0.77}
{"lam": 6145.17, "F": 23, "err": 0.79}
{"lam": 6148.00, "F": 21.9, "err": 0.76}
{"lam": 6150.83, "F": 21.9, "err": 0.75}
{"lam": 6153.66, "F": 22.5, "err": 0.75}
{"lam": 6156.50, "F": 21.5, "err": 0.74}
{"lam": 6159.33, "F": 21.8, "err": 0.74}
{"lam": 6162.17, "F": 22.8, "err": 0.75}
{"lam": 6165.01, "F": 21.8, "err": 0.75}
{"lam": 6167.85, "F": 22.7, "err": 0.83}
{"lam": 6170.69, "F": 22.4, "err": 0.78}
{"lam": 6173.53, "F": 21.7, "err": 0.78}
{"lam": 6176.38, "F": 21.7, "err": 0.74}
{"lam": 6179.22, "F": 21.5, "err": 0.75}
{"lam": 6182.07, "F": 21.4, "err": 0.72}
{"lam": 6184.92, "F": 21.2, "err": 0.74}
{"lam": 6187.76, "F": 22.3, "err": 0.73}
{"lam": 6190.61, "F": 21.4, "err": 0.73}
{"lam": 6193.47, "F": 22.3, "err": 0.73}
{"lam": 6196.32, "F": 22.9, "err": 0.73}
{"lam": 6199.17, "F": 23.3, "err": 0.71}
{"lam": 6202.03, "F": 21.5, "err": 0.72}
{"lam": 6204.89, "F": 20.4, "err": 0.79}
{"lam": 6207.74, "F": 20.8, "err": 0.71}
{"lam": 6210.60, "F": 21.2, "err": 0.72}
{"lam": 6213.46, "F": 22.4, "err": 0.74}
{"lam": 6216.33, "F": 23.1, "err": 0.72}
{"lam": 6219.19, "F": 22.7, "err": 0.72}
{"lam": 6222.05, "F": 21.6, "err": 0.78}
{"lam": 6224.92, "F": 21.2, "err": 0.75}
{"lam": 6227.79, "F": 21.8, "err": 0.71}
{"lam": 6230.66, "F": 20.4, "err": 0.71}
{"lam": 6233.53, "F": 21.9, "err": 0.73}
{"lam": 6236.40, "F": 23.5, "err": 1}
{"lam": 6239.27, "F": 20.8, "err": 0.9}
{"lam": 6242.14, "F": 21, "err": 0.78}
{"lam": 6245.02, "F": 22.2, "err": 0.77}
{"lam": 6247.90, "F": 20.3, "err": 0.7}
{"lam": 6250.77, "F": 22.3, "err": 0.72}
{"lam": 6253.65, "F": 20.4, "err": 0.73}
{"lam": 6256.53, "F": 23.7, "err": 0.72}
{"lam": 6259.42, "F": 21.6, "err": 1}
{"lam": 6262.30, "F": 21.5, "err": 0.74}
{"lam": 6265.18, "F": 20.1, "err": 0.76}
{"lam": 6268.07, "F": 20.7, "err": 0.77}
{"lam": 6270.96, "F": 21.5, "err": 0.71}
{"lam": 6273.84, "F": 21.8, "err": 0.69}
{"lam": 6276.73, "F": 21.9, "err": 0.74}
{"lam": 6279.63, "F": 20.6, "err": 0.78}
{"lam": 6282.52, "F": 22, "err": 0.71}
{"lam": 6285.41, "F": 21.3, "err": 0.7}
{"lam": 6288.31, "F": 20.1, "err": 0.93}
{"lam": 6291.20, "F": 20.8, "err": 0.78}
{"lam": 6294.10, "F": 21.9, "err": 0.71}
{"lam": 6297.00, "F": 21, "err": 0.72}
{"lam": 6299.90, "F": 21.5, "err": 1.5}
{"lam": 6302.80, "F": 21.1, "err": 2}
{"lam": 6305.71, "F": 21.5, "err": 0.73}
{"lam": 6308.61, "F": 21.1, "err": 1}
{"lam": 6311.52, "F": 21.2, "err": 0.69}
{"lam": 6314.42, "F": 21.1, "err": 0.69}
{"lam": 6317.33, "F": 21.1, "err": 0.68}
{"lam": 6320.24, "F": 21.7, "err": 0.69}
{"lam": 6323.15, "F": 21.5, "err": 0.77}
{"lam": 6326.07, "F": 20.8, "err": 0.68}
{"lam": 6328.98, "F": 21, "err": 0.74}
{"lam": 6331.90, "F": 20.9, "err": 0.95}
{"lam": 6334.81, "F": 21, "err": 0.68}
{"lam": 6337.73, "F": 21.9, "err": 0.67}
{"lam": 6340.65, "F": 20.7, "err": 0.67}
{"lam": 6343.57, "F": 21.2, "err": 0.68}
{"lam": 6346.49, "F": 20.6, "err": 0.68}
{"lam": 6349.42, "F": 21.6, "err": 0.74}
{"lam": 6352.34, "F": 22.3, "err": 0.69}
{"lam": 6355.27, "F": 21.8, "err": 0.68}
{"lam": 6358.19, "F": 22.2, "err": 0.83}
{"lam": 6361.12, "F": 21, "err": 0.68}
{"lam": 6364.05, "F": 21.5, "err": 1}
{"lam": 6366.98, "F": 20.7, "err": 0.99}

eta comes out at 6145.17 angstrom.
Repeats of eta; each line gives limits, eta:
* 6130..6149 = 6145.17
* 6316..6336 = 6320.24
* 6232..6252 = 6236.40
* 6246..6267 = 6256.53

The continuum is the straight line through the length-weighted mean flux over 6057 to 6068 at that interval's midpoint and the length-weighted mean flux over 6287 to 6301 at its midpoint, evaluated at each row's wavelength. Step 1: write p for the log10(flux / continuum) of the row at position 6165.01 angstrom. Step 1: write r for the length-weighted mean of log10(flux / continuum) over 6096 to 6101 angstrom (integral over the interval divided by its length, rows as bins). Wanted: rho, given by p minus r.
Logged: 0.003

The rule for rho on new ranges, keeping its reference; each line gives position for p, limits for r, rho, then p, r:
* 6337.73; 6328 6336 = 0.020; 0.025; 0.0052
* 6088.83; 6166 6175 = -0.008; -0.007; 0.0006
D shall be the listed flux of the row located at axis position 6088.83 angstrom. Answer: 22.6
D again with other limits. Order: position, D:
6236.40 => 23.5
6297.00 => 21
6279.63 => 20.6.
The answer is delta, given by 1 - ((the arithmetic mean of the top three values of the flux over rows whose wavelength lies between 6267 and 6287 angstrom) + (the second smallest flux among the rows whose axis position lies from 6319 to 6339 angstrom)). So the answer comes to -41.8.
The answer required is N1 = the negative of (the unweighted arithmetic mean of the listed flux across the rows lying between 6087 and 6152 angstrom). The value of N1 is -22.5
